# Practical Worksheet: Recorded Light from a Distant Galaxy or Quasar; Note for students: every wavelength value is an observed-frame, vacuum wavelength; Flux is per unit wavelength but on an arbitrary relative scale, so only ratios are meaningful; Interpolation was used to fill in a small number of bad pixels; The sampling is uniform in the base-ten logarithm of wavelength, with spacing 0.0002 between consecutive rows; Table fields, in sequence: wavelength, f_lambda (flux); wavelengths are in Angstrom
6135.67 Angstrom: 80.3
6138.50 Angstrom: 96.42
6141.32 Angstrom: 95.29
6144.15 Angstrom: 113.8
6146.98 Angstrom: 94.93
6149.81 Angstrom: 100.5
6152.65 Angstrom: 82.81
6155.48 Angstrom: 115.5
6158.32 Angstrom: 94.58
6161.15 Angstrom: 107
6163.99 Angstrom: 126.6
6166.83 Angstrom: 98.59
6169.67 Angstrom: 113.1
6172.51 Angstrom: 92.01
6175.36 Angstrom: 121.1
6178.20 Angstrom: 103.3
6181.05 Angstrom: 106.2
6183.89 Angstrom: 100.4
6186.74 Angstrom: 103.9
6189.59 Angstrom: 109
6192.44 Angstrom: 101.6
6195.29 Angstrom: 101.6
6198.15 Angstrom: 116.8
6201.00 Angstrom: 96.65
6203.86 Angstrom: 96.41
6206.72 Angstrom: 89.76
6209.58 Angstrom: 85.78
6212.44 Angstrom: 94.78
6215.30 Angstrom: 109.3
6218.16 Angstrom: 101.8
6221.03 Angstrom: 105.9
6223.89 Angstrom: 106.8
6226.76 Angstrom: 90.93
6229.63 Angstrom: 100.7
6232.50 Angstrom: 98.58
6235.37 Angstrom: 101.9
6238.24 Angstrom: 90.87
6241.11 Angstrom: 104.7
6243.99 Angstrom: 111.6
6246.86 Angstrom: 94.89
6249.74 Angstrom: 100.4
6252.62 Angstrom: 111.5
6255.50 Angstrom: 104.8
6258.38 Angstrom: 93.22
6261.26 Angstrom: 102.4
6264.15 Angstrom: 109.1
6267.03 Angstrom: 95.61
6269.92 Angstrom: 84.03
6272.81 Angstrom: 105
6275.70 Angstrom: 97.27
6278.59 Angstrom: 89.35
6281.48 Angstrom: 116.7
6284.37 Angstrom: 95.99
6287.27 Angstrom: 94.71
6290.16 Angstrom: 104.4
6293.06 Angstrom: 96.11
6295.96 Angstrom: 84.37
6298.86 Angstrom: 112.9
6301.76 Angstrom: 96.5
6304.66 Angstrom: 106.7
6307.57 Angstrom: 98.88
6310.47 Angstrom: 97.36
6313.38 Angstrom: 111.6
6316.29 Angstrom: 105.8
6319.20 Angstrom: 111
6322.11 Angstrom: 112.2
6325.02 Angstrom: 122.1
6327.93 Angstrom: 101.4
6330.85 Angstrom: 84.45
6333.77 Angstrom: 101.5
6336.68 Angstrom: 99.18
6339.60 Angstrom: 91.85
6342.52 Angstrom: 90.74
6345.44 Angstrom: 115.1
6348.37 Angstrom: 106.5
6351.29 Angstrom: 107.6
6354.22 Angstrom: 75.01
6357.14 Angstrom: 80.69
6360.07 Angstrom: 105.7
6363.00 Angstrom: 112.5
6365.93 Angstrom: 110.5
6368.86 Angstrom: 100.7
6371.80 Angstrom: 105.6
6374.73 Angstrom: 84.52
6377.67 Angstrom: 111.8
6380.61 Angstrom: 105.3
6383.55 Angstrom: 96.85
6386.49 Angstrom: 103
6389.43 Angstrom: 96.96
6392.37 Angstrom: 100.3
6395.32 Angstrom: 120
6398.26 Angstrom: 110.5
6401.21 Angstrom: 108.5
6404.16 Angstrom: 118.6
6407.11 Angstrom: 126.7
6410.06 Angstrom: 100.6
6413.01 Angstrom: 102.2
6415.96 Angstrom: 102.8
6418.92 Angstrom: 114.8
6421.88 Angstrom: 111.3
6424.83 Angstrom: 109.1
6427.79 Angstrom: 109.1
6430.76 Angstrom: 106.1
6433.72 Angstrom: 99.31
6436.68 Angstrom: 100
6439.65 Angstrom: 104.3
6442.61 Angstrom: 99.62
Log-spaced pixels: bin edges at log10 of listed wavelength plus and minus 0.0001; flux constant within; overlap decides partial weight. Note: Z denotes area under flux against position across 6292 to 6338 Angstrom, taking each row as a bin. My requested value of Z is 4724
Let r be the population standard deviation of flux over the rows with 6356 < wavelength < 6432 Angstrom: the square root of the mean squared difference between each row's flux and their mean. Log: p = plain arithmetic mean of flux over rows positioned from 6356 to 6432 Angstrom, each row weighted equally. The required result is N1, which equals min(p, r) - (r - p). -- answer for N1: 106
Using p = 106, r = 9.7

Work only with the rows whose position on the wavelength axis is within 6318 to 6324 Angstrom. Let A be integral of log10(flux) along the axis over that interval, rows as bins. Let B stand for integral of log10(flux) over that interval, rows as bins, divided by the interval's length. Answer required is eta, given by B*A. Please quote 25.3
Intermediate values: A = 12.3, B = 2.05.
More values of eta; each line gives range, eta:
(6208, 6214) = 23.0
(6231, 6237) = 24.0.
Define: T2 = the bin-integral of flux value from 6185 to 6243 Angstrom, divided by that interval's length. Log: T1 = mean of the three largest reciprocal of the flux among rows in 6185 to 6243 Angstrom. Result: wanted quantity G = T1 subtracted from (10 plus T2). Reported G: 110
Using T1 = 0.0113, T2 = 100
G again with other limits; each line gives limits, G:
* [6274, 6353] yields 112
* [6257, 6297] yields 108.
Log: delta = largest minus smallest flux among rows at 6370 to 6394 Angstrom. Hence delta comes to 27.3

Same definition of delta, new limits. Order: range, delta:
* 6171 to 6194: 29.1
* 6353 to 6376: 37.5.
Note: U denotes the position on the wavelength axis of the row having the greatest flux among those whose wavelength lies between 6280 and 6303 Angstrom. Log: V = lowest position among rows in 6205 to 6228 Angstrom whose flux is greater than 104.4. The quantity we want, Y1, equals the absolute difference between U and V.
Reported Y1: 66.2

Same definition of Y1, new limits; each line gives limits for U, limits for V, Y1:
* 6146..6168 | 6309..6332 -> 149.4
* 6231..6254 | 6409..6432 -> 174.9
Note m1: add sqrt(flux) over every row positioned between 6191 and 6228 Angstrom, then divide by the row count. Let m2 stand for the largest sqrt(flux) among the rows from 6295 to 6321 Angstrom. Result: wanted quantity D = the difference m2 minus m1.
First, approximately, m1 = 10.0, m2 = 10.6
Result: 0.64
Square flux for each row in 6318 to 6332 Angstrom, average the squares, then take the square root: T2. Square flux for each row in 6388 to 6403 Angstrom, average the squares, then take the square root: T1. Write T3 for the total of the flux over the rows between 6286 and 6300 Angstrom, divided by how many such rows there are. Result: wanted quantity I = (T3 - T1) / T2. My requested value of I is -0.08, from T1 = 108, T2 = 107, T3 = 98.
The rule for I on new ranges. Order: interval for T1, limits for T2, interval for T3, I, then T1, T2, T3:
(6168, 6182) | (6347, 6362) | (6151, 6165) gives -0.02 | 108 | 96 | 105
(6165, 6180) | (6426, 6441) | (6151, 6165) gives -0.01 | 106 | 104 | 105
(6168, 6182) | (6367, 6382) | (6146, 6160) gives -0.10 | 108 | 102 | 98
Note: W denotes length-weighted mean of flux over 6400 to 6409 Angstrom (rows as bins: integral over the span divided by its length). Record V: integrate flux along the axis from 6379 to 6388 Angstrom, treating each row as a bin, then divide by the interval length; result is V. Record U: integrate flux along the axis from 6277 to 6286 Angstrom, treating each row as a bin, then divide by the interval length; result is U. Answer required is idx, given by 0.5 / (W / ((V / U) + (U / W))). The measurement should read 0.0080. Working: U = 101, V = 102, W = 117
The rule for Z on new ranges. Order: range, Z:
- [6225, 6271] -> 4594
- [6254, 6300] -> 4556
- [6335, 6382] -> 4710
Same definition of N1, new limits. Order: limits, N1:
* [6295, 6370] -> 102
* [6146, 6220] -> 102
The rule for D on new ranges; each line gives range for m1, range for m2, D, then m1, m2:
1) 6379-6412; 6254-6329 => 0.67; 10.4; 11.0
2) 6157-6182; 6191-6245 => 0.48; 10.3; 10.8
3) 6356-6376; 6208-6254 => 0.58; 10.0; 10.6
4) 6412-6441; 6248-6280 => 0.27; 10.3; 10.6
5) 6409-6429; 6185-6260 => 0.46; 10.3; 10.8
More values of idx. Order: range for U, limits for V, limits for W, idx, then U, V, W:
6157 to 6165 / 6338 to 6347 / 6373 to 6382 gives 0.0099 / 109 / 99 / 101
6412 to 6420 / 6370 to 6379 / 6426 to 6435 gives 0.0093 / 106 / 100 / 105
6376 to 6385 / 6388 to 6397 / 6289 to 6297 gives 0.0111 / 104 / 106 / 95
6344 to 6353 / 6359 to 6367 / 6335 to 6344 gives 0.0115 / 109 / 110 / 94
